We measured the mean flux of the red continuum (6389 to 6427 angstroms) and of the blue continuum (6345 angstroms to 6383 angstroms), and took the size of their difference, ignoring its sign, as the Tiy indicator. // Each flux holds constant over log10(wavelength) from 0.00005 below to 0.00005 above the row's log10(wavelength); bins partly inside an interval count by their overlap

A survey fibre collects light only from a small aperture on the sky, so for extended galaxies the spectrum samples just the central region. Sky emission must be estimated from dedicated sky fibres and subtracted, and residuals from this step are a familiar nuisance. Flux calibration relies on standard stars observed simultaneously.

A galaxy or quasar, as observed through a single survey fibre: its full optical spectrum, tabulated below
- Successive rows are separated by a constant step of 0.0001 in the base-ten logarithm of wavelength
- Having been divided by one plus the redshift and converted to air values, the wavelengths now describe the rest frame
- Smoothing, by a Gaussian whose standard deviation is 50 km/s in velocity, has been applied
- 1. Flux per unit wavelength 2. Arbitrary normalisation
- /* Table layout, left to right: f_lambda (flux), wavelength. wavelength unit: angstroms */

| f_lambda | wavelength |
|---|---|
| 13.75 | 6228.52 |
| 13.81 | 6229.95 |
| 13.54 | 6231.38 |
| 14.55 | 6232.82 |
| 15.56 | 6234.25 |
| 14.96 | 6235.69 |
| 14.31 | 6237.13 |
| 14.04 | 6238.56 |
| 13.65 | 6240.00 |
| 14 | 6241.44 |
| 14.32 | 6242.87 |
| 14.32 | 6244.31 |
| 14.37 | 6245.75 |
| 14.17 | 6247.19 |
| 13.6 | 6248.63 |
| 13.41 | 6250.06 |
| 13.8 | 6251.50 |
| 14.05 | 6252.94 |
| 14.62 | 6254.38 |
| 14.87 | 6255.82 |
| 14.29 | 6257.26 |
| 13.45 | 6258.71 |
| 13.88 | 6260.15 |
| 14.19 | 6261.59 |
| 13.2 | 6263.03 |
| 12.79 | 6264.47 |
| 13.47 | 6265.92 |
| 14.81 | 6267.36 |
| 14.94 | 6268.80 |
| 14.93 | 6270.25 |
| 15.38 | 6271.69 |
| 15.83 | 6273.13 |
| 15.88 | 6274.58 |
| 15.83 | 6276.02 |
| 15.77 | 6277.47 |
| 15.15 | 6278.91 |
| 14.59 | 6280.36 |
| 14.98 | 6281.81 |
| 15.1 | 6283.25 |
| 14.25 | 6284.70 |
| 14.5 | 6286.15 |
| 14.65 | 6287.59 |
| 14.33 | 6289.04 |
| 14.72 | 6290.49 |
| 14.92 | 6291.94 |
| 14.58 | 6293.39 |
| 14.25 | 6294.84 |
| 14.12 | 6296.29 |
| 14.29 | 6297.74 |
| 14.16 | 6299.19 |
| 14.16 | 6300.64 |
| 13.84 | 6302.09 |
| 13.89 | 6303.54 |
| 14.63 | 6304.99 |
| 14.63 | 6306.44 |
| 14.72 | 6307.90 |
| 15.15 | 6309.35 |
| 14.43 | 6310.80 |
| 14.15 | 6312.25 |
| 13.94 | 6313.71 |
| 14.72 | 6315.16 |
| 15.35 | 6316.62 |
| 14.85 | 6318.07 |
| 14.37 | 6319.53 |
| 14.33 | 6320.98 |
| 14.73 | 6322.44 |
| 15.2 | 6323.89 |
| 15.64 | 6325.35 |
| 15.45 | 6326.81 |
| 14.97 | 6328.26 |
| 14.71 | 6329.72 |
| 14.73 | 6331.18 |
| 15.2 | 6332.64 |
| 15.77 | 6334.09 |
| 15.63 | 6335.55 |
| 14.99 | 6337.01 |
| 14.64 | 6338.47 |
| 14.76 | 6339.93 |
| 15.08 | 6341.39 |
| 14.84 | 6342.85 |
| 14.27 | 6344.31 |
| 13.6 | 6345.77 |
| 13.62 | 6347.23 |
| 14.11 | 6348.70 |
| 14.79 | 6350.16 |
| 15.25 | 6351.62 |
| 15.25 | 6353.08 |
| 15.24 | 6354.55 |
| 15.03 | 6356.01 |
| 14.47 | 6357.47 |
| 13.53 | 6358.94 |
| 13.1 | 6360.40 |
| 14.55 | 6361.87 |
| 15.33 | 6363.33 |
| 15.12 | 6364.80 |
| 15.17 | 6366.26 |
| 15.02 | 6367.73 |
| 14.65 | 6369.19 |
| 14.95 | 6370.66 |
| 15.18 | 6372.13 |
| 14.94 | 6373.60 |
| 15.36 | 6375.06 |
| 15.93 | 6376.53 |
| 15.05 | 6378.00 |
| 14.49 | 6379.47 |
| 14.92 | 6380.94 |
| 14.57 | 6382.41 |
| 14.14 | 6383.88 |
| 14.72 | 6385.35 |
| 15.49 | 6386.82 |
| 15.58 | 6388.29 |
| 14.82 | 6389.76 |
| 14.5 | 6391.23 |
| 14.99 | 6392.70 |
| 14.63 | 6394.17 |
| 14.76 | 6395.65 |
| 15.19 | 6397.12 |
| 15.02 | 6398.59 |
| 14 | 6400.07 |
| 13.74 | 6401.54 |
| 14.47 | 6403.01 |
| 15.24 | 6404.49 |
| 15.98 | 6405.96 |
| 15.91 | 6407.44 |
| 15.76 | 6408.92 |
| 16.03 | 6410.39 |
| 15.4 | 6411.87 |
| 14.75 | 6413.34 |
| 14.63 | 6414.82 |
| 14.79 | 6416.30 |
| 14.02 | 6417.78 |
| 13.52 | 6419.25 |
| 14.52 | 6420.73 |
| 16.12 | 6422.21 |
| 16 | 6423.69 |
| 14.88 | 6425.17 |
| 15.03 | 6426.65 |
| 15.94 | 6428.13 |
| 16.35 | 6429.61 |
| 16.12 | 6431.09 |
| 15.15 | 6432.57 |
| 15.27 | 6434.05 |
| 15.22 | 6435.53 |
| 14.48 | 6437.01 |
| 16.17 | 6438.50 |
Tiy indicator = 0.21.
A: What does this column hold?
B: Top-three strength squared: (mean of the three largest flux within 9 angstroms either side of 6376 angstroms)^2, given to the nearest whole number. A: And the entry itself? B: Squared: 240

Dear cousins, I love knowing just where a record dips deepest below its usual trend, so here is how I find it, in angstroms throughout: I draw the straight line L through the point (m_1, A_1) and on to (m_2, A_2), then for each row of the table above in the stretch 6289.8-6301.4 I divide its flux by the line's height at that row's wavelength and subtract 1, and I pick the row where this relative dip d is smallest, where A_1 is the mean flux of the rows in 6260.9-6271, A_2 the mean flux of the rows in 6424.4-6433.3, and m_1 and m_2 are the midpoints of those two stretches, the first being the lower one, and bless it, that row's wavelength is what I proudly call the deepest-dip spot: 6300.64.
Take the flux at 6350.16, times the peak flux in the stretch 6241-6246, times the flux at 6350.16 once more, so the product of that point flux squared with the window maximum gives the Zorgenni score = 3143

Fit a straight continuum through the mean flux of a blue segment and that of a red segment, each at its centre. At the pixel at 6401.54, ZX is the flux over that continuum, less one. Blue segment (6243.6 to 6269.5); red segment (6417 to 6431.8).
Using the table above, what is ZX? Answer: -0.09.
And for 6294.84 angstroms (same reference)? 0.00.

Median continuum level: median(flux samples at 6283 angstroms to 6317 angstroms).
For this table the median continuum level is 14.5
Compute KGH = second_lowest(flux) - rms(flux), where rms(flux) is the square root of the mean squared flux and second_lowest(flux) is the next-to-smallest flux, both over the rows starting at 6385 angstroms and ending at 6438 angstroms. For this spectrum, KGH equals -1.4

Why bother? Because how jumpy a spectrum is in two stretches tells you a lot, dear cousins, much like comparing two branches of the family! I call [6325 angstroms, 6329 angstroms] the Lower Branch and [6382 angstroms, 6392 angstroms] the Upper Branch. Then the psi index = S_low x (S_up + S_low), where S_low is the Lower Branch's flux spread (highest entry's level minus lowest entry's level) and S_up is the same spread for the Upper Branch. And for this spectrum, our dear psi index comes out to 1.4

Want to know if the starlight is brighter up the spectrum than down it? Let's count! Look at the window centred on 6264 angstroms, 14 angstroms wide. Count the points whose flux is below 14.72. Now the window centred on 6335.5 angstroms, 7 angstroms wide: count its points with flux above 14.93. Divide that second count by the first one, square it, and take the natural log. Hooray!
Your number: -1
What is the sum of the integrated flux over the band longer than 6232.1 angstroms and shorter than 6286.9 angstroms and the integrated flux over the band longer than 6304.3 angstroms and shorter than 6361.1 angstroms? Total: 1629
